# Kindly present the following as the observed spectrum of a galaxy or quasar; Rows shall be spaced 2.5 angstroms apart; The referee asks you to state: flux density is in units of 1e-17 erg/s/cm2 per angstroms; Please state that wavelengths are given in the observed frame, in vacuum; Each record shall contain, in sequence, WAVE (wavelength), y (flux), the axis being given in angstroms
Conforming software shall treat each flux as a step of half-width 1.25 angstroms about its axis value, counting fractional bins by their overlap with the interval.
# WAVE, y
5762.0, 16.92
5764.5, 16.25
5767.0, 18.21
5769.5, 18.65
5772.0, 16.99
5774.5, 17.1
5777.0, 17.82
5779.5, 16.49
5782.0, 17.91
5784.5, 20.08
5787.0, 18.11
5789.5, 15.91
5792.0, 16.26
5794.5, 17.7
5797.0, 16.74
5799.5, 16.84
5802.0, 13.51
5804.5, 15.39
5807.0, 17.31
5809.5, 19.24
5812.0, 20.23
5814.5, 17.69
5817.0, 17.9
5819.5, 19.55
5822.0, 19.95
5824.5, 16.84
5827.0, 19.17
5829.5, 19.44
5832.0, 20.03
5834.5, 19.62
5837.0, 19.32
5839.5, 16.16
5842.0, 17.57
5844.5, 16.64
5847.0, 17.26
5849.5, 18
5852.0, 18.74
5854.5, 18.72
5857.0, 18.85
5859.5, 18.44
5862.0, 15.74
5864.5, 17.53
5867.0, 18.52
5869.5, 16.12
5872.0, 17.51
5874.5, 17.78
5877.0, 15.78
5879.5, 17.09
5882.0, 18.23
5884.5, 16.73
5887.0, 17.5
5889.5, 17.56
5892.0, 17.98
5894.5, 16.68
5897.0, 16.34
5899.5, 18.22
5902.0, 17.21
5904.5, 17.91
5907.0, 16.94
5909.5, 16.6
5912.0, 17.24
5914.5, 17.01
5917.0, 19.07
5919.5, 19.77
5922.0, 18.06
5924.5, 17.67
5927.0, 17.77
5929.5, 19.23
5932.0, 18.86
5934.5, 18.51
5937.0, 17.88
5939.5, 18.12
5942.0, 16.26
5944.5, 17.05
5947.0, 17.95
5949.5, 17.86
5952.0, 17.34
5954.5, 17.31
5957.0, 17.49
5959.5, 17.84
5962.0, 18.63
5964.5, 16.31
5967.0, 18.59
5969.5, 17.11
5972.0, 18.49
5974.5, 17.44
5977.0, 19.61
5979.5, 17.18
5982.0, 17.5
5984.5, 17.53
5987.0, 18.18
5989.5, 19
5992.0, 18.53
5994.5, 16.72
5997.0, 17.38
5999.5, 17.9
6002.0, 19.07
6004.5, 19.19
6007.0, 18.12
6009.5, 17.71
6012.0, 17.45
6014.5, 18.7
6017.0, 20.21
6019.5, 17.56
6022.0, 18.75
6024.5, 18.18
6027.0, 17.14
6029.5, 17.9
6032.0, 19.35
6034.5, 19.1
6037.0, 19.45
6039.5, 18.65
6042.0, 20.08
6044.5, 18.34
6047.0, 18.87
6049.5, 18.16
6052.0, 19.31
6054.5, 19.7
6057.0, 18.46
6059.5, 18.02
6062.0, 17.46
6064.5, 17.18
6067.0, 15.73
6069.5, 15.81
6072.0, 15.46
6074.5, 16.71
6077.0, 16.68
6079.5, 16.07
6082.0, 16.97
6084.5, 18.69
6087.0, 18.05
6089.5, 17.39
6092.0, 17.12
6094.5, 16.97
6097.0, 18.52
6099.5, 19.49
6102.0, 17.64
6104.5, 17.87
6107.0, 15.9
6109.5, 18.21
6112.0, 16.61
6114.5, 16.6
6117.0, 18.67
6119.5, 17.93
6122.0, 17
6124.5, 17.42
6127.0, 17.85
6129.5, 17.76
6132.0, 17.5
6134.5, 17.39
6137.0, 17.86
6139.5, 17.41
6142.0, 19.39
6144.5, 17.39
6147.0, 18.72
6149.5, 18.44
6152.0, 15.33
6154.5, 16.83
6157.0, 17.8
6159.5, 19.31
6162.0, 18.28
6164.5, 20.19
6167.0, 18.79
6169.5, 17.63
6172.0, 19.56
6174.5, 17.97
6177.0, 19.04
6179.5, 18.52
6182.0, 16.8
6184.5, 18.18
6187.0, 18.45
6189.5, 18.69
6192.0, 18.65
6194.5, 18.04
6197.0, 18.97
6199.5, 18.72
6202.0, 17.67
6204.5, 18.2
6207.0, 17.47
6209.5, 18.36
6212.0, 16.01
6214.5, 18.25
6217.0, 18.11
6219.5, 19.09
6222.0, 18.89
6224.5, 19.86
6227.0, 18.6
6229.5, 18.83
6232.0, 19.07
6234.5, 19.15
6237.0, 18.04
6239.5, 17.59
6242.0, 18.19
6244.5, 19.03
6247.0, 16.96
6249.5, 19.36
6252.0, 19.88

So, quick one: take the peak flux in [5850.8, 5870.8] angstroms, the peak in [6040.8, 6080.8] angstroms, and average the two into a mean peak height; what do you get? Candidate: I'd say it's 19.5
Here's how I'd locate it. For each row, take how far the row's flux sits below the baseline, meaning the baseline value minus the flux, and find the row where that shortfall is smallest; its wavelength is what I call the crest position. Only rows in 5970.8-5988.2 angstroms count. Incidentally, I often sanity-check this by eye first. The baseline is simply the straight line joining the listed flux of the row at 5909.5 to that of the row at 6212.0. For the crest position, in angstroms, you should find 5977.0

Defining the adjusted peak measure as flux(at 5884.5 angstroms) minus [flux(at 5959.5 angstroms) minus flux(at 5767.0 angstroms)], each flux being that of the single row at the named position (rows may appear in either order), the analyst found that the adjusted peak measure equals 17.1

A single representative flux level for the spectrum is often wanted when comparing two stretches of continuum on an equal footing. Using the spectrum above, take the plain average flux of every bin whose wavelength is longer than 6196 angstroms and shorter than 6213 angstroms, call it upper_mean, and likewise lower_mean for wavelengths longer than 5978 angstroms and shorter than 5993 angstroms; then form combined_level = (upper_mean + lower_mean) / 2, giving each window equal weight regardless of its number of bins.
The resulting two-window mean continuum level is 18.0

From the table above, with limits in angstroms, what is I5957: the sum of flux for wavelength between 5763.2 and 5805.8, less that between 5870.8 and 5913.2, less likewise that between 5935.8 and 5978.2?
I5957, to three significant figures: -305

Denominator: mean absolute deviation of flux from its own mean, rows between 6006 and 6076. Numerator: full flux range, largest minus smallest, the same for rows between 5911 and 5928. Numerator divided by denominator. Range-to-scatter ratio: 2.9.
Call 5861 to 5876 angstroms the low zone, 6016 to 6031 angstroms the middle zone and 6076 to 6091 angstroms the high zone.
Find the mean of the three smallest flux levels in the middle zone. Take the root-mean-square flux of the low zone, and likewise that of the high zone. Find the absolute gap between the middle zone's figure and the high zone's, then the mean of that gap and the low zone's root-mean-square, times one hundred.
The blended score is 872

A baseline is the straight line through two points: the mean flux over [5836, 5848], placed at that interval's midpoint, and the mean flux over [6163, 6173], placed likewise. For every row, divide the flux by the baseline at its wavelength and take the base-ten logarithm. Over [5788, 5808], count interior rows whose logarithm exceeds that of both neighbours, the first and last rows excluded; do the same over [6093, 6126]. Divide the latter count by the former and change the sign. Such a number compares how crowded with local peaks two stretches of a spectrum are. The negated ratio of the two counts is -2.0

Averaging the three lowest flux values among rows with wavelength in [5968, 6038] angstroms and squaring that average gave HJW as 289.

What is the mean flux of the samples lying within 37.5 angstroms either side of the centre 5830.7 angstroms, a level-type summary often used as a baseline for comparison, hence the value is 18.0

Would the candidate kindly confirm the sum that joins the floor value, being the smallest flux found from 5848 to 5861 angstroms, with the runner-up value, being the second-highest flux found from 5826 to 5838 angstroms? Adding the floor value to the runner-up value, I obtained 37.6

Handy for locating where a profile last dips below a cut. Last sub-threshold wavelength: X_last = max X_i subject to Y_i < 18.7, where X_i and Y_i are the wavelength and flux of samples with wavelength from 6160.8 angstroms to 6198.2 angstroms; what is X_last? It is 6194.5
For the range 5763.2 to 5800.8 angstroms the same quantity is 5799.5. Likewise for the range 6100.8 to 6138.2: 6137.0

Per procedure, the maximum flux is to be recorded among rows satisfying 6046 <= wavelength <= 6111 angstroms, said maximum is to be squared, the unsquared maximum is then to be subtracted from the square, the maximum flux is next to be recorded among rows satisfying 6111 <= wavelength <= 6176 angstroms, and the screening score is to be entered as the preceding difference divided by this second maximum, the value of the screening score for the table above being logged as 18.2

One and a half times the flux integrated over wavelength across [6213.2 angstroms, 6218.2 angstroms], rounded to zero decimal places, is 136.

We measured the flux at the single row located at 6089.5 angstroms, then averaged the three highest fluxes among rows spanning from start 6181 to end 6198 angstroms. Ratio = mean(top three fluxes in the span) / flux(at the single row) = 1.08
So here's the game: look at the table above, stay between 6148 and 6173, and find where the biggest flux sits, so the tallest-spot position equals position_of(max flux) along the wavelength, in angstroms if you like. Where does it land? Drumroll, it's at 6164.5 angstroms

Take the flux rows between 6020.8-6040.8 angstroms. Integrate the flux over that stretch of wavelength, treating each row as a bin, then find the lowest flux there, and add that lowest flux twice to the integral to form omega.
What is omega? 406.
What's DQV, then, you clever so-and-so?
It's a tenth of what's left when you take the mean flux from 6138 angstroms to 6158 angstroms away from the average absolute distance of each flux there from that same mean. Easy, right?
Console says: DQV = -1.67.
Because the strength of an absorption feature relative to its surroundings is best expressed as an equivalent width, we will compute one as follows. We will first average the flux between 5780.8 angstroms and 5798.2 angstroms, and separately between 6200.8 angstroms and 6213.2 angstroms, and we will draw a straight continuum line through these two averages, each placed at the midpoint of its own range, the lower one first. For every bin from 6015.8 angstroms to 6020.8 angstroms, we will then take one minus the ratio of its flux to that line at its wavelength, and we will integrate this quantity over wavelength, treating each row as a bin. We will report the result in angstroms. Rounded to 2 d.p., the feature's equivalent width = -0.38 angstroms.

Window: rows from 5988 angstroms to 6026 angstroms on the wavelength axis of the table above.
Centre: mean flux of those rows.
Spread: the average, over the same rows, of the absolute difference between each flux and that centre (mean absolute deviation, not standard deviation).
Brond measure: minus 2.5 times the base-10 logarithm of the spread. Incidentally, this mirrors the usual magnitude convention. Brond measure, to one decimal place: 0.4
